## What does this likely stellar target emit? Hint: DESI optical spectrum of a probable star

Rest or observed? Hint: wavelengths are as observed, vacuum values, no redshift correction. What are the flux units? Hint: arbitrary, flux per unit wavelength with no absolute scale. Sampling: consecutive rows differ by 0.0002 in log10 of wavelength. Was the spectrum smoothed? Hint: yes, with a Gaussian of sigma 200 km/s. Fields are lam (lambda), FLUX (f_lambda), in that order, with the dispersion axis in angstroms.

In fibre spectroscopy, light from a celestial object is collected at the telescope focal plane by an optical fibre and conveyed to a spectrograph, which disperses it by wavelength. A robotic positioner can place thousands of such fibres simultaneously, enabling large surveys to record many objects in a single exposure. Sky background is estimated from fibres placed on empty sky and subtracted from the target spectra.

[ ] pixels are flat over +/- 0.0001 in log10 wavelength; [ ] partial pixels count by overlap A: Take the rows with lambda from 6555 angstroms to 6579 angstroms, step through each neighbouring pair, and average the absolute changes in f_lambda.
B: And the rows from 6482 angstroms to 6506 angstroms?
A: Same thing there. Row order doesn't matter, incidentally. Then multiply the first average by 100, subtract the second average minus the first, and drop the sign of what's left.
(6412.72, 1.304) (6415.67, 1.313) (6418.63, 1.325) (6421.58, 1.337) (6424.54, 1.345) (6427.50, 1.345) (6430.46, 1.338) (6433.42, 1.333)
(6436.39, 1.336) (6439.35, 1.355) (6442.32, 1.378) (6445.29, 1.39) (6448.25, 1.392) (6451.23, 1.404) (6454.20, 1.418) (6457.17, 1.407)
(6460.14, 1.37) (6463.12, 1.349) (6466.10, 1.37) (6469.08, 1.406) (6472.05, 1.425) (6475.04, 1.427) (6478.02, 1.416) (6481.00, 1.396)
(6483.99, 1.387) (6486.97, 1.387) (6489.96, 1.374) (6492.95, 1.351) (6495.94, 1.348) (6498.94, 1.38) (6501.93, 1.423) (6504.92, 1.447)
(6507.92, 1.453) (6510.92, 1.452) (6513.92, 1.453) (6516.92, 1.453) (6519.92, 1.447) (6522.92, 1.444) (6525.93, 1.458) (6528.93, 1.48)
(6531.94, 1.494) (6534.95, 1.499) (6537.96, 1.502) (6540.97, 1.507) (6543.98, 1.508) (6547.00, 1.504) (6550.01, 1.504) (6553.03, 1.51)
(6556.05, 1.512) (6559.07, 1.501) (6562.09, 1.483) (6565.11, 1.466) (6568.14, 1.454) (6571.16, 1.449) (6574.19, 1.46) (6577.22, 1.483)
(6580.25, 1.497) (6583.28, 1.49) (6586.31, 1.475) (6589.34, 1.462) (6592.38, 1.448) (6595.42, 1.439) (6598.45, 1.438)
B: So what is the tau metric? 1.4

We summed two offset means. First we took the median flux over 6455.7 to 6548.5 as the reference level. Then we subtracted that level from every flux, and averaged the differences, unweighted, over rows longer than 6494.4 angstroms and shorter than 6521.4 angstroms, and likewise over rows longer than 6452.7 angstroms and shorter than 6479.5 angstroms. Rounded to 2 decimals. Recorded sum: -0.03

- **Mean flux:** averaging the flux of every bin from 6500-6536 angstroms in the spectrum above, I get 1.46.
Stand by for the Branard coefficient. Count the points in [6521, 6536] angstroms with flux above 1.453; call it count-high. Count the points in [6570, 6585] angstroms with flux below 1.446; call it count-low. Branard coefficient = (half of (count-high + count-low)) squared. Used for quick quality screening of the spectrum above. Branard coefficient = 4.0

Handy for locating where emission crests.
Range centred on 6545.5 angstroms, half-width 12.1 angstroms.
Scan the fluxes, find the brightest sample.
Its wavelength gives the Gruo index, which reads 6556.05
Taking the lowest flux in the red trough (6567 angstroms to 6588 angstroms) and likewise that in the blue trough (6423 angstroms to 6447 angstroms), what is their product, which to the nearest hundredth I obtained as 1.93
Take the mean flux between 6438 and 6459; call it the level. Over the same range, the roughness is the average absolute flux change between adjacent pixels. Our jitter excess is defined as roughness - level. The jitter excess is -1.38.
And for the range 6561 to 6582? -1.46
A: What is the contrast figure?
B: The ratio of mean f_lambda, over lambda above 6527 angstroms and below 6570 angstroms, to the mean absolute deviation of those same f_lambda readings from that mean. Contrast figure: 109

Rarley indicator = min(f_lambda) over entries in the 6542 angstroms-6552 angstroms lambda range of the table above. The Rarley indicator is 1.504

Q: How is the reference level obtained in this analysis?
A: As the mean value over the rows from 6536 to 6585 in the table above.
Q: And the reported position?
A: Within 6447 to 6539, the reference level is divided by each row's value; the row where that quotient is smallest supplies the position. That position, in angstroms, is 6537.96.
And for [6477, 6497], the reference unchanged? 6478.02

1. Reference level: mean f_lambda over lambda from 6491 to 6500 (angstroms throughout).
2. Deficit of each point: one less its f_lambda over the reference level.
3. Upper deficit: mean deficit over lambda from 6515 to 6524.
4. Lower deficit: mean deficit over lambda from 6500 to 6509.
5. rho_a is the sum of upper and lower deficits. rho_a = -0.12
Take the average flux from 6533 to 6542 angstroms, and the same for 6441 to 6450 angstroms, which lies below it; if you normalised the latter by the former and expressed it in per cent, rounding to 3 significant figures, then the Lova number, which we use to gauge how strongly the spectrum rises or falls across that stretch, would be 92.3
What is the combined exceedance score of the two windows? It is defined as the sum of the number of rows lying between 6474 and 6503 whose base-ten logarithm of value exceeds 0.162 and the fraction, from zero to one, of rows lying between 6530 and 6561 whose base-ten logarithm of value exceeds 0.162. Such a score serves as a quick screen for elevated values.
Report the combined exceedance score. 1.0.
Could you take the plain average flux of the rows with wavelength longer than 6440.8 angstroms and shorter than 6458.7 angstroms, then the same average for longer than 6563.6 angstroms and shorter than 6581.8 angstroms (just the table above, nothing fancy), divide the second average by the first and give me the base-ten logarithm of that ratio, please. 0.021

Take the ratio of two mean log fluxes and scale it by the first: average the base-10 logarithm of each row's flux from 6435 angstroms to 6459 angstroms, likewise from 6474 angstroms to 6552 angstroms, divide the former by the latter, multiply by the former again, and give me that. 0.126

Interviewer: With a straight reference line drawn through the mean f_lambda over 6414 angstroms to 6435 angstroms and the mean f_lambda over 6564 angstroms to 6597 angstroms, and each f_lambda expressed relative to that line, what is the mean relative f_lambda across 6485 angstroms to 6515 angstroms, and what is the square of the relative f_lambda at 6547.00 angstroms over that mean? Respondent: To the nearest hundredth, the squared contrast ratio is 1.08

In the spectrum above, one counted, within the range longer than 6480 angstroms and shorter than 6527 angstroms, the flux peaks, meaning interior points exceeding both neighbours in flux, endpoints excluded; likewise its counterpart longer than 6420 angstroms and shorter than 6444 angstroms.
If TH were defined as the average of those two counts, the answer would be 0.5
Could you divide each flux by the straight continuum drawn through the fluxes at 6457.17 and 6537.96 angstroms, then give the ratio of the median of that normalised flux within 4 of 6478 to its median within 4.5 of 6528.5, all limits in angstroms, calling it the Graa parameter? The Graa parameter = 1.00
